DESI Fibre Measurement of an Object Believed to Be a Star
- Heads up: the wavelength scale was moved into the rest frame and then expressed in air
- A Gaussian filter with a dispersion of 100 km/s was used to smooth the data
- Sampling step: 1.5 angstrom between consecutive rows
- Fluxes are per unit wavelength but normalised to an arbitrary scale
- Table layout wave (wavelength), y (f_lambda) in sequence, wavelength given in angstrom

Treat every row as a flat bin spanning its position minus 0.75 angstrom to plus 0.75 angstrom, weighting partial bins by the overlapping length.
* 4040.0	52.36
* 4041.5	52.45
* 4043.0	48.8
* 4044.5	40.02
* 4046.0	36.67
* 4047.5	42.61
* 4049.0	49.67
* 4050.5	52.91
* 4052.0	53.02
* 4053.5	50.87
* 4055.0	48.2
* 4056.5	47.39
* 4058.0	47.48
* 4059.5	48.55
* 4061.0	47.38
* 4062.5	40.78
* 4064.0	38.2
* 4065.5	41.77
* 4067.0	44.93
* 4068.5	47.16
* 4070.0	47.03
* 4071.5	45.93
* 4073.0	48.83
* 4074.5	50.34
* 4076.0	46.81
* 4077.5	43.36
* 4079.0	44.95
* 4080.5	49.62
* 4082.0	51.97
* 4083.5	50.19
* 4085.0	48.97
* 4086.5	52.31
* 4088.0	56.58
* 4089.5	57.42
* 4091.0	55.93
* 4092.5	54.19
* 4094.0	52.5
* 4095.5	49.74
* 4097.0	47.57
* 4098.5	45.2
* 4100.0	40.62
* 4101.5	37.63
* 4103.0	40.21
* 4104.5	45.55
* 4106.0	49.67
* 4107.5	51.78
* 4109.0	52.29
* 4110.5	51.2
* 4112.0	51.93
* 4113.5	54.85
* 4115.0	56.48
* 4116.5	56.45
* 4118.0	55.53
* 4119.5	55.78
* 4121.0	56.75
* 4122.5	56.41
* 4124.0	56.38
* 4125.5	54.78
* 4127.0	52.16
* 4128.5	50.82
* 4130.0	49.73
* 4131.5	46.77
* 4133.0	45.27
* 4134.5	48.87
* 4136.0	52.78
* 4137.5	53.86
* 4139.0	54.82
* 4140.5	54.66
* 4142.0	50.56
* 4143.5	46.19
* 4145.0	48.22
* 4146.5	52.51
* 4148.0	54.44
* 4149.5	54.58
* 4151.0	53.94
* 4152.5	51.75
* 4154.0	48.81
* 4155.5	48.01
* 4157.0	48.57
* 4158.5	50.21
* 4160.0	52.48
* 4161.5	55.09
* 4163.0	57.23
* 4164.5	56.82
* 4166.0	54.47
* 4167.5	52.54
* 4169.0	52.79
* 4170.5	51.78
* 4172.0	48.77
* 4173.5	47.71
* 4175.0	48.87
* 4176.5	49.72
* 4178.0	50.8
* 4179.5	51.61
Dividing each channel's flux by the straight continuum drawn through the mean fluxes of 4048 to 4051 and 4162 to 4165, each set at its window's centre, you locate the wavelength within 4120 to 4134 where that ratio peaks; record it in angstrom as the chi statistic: 4121.0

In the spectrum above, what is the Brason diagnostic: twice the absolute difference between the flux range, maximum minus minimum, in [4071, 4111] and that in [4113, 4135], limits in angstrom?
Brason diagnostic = 17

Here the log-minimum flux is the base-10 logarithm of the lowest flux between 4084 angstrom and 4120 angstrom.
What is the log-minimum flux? 1.58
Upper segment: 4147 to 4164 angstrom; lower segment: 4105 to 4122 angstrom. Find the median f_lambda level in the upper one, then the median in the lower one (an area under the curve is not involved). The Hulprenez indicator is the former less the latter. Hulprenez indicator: -2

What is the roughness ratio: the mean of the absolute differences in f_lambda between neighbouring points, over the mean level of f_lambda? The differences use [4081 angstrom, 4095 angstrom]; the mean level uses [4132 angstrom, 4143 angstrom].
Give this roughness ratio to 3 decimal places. 0.040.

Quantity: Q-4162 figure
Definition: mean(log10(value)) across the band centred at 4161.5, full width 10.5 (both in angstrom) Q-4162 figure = 1.73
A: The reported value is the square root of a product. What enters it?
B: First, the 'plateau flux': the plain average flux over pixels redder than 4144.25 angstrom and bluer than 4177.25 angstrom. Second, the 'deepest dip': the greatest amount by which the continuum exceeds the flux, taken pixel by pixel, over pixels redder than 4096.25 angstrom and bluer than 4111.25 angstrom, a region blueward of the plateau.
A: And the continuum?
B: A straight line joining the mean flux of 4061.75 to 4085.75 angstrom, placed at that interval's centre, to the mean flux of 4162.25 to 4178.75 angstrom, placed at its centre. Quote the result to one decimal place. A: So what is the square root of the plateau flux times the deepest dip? 23.1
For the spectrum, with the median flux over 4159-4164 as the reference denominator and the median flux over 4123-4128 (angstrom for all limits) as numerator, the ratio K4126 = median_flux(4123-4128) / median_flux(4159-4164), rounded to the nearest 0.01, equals 0.99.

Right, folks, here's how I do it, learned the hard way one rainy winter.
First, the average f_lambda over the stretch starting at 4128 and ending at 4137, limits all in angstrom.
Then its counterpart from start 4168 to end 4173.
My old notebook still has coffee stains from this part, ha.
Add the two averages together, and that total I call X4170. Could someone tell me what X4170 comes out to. 100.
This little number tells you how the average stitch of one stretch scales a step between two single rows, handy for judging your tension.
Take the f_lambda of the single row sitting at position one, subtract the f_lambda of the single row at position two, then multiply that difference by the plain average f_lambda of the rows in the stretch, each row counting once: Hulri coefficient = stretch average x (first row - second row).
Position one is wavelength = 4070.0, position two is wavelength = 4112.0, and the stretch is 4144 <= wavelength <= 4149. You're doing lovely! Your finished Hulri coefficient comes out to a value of -253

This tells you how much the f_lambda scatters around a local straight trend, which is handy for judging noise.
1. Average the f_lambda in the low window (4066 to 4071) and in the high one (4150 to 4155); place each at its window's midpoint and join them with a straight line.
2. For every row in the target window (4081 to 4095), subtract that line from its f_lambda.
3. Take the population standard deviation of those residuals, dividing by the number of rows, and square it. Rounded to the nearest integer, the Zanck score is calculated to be 7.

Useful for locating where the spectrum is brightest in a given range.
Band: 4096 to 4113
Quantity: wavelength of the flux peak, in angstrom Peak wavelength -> 4109.0 angstrom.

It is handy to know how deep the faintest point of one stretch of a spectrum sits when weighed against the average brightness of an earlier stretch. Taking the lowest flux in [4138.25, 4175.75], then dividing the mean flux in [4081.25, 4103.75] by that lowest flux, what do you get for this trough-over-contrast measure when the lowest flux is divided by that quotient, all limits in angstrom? 43.2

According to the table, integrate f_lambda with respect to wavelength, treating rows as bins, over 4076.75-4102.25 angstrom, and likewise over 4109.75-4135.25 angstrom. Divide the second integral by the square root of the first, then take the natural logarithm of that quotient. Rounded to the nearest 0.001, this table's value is 3.639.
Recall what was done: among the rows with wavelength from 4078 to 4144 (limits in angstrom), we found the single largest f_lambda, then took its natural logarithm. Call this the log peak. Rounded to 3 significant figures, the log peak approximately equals 4.05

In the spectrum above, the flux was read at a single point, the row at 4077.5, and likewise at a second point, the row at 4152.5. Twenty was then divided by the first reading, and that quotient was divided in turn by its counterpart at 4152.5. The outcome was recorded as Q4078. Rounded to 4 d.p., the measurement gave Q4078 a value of 0.0089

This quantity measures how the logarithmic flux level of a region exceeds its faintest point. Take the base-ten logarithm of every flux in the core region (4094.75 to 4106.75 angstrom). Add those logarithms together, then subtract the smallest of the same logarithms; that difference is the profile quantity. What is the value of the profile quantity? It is 12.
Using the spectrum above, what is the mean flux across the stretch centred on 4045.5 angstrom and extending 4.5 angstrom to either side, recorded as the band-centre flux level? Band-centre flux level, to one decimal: 45.0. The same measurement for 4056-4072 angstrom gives 45.1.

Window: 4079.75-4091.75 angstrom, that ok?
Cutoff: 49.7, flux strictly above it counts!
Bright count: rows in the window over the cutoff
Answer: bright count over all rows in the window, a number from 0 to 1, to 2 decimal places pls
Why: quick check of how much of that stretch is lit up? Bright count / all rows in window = 0.75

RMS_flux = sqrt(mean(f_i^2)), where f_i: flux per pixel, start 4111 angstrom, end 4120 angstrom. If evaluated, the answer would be 55.2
